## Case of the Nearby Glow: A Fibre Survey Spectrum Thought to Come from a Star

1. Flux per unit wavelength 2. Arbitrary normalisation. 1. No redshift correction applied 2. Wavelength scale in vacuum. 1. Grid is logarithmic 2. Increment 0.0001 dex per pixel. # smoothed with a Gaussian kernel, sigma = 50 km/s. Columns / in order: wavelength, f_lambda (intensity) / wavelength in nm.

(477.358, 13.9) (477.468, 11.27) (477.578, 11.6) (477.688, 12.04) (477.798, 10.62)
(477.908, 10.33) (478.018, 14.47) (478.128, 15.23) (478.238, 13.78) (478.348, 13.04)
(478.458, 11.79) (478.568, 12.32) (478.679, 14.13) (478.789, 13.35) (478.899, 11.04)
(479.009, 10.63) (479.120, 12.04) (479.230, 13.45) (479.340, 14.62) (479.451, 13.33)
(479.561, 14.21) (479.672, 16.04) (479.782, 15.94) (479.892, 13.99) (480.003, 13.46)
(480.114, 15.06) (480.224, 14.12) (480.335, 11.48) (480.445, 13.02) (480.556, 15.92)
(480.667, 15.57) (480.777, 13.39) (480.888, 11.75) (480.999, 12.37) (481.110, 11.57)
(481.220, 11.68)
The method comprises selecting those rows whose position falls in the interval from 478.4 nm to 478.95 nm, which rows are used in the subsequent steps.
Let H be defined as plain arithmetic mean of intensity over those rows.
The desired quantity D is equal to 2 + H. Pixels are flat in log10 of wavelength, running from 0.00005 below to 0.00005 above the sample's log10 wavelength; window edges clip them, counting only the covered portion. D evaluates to 14.53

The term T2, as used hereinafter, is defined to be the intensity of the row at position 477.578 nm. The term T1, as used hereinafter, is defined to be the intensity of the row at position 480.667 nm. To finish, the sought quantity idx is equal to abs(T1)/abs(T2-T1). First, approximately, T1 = 15.57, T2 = 11.6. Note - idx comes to 3.9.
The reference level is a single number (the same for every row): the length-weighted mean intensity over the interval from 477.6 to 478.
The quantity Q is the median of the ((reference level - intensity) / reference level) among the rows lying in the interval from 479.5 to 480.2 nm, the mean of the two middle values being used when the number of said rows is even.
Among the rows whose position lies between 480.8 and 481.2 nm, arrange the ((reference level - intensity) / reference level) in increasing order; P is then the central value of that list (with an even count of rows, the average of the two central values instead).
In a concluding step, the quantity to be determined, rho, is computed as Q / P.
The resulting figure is 8.6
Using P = -0.03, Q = -0.29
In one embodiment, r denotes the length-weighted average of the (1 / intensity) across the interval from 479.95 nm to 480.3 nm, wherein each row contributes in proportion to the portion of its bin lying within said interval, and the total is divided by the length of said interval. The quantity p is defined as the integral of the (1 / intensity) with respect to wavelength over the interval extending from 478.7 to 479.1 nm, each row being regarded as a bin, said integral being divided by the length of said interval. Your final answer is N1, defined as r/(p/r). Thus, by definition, 0.060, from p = 0.0849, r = 0.071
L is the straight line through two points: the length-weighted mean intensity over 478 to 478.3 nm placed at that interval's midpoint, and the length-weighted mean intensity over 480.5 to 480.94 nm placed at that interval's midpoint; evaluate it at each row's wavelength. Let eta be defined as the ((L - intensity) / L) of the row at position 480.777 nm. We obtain 0.054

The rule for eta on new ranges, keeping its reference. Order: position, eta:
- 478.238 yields 0.047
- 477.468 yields 0.226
